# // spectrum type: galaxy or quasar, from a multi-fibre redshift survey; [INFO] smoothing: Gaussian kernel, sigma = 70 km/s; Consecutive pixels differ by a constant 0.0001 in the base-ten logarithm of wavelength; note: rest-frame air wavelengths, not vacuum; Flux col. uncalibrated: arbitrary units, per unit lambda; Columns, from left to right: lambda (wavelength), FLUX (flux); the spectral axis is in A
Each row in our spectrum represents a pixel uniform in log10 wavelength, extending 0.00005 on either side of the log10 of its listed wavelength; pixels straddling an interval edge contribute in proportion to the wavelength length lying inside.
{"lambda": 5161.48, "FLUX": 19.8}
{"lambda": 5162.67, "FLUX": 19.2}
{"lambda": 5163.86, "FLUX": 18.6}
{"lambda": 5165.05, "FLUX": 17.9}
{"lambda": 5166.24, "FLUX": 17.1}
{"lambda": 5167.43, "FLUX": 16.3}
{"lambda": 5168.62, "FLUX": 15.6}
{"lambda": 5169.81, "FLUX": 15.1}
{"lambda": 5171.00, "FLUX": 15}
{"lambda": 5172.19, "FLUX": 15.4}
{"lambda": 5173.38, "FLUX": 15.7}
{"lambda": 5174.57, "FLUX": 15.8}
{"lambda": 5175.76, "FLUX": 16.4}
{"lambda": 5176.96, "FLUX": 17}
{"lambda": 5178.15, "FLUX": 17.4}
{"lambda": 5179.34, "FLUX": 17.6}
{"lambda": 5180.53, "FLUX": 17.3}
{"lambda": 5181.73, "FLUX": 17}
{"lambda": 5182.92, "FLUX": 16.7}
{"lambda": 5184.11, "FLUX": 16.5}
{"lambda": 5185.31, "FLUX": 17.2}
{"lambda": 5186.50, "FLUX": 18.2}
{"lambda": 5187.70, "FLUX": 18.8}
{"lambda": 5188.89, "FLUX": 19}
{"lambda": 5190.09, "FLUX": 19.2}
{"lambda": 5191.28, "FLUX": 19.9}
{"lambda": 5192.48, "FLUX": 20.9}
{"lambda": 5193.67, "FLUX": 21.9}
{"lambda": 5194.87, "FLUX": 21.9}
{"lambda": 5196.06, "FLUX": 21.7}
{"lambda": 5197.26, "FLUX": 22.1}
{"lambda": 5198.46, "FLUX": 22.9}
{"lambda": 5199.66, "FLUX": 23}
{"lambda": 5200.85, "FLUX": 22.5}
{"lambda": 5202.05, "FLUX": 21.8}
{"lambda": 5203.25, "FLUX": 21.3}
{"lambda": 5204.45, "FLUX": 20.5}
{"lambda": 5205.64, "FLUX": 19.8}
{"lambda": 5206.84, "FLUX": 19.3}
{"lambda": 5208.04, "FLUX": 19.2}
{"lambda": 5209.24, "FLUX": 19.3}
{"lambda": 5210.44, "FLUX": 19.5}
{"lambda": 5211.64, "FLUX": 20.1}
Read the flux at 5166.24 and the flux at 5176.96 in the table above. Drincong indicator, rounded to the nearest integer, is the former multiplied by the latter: 291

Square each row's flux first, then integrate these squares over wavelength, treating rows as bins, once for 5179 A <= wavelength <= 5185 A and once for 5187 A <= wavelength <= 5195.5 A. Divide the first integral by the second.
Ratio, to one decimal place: 0.5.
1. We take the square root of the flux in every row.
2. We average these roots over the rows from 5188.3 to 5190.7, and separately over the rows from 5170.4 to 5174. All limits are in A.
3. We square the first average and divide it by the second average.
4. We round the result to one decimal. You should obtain 4.9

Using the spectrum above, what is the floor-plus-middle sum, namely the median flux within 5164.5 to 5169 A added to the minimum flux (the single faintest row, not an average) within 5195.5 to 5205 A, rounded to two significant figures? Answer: 37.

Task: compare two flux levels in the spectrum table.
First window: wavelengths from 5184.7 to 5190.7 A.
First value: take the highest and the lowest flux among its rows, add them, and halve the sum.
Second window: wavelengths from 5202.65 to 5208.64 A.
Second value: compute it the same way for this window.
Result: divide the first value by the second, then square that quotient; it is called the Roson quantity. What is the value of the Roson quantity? 0.81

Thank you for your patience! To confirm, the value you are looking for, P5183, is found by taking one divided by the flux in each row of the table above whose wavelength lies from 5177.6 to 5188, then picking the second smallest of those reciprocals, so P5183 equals 0.055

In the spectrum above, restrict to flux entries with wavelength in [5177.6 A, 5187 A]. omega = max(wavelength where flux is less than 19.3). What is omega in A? 5186.50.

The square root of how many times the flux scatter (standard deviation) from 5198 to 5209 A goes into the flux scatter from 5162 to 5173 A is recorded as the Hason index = 1.02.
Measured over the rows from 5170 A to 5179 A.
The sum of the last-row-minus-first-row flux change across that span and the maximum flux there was 19.8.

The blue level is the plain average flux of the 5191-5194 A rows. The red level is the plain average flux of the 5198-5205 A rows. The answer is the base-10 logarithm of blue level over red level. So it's -0.022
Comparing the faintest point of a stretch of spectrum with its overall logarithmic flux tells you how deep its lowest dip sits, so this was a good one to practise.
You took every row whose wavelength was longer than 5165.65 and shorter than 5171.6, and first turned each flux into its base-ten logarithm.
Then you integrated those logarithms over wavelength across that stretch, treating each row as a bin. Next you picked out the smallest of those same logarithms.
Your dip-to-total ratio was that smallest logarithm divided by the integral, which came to 0.165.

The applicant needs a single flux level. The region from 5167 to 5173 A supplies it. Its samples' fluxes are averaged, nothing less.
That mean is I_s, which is 15.5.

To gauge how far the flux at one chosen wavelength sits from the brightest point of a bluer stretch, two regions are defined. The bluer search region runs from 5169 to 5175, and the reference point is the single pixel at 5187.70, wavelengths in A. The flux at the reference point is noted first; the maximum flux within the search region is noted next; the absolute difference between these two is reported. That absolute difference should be 3.0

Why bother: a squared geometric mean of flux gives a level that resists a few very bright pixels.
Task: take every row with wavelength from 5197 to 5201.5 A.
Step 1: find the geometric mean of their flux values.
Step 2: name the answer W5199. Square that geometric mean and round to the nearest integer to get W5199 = 512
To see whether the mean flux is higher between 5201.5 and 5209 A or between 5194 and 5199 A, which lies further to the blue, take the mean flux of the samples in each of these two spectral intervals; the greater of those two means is 22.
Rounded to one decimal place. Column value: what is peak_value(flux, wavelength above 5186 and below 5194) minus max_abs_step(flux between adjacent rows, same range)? 20.9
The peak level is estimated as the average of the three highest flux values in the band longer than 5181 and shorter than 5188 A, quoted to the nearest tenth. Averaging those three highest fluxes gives 18.1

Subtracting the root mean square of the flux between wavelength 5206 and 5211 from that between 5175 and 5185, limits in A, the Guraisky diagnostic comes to -2.3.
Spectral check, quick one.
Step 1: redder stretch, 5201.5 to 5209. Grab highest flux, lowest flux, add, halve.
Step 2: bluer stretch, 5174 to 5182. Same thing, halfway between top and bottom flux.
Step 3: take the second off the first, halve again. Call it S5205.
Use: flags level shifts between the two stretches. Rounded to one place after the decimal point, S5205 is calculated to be 1.9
